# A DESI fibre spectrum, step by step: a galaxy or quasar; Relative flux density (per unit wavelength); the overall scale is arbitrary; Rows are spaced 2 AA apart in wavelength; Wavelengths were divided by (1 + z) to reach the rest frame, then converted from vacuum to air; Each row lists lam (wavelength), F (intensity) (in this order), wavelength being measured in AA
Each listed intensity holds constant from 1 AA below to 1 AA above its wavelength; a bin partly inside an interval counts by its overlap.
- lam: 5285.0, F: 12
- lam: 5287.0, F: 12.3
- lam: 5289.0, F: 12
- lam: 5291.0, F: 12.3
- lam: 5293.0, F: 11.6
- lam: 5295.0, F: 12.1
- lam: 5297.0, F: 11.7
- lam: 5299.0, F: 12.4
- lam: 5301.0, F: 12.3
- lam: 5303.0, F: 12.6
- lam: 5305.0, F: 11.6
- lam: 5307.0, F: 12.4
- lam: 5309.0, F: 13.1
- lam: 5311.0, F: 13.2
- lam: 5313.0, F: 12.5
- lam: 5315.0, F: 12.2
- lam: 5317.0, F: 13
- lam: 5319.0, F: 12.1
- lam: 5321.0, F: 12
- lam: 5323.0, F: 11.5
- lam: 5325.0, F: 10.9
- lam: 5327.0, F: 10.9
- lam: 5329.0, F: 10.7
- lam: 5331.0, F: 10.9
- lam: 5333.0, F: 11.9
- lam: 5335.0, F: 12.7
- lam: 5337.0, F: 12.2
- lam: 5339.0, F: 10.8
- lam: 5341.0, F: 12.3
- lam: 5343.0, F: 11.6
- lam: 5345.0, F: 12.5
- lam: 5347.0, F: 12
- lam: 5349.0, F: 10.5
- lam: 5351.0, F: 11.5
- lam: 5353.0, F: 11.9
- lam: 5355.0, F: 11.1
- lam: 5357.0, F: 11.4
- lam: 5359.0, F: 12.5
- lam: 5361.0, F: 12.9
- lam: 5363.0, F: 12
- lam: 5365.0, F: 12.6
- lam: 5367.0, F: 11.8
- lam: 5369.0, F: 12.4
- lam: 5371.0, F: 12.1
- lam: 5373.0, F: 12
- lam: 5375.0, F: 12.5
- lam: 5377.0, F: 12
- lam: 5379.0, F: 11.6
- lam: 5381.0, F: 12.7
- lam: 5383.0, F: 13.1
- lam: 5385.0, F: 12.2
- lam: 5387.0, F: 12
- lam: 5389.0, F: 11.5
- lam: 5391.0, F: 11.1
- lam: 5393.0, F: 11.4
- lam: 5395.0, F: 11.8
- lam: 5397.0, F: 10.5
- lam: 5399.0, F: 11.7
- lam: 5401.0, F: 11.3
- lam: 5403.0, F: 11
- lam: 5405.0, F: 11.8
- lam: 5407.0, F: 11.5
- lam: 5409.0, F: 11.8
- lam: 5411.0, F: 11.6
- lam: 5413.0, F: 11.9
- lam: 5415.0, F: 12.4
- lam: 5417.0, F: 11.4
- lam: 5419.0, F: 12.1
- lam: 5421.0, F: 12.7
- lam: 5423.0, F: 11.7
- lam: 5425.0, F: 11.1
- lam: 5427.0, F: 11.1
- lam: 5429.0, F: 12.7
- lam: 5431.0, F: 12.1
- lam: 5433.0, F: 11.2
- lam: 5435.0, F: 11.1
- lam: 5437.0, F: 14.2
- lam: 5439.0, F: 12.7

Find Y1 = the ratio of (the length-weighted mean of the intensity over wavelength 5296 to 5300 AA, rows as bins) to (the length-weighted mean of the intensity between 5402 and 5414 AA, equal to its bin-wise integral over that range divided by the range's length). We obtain 1.039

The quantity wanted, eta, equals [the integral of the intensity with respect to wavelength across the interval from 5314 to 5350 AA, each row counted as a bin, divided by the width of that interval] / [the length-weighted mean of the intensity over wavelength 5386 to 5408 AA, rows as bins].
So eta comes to 1.03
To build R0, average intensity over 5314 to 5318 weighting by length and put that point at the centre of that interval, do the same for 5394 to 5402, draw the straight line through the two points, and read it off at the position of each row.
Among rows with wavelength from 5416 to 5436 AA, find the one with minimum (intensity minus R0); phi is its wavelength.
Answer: 5425.0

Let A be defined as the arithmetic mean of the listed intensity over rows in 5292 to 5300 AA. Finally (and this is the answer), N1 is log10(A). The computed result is 1.08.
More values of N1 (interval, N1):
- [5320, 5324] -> 1.07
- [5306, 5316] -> 1.10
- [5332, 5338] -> 1.09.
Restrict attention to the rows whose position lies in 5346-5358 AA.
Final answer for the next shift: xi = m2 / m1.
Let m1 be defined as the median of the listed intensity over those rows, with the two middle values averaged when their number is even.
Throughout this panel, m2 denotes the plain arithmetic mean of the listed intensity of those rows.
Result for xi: 0.996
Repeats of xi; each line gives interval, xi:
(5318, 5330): 1.013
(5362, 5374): 1.008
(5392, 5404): 0.994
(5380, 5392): 1.000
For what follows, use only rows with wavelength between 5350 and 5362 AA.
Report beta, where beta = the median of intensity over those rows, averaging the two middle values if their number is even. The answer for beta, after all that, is 11.7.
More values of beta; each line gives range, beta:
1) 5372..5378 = 12.0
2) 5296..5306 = 12.3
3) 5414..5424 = 12.1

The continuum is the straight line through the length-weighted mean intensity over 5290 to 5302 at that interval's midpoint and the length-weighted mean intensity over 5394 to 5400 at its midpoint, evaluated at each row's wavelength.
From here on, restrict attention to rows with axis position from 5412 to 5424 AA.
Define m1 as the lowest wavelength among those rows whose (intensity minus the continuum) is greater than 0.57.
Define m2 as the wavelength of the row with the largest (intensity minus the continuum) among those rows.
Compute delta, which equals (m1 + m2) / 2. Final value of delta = 5417 AA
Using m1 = 5413.0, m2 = 5421.0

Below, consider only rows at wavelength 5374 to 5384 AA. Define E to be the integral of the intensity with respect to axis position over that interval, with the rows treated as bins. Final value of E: 124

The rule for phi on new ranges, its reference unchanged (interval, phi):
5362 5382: 5379.0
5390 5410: 5397.0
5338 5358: 5349.0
